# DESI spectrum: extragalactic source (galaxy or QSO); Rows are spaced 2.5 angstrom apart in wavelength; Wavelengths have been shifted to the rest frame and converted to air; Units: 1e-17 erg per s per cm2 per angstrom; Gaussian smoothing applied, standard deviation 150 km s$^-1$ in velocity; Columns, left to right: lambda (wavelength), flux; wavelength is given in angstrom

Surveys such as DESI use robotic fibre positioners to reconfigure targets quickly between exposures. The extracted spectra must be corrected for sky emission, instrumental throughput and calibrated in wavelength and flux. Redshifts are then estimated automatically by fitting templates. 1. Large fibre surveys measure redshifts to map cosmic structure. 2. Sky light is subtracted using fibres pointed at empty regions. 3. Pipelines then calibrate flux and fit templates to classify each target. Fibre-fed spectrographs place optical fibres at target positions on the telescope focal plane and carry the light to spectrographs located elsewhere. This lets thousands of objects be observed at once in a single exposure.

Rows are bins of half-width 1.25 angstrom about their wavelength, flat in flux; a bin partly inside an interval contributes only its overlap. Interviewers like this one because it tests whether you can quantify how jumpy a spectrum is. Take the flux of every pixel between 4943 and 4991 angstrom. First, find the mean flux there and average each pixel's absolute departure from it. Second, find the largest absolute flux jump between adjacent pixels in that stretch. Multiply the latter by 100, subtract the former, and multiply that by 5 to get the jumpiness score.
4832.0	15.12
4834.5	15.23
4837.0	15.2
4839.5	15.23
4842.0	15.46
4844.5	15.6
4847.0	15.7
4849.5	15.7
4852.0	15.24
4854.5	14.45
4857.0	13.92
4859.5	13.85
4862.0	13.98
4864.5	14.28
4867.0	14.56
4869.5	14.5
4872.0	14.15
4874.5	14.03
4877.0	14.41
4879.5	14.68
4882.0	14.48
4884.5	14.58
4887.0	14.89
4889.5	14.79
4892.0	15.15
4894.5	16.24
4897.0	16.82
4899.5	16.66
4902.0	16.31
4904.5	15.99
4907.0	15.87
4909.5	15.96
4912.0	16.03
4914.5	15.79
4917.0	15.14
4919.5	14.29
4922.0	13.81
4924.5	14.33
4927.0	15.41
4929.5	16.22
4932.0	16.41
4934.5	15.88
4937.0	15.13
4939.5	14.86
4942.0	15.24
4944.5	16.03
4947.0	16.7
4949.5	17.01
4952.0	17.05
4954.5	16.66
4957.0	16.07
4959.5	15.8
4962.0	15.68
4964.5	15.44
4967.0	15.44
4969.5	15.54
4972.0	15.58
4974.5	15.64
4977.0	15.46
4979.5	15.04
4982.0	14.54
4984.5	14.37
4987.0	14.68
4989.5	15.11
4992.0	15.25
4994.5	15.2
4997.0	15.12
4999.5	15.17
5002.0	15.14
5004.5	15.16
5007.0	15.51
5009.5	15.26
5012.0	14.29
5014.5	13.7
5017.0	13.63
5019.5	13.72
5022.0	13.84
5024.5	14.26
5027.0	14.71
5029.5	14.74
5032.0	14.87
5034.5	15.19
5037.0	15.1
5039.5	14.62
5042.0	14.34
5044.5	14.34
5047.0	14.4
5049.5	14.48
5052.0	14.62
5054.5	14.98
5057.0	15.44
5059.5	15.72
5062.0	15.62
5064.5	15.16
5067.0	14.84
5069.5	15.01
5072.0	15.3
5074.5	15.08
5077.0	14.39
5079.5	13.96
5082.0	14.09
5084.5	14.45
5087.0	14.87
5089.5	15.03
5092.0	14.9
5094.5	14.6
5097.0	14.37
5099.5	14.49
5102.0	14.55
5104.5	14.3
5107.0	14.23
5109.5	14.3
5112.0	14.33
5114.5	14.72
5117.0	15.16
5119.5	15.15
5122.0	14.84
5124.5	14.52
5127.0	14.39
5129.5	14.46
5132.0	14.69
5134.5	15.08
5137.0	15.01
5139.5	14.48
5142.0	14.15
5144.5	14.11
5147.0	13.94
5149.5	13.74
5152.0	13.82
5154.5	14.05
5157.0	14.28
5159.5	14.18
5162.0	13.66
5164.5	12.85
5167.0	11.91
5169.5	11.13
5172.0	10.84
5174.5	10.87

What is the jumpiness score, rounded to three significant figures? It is 332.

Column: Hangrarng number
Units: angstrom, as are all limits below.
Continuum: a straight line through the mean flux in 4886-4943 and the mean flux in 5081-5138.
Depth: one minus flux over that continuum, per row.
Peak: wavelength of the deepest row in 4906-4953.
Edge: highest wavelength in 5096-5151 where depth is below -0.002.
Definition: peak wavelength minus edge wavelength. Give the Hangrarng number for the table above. -215.0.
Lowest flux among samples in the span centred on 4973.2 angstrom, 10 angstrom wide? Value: 15.46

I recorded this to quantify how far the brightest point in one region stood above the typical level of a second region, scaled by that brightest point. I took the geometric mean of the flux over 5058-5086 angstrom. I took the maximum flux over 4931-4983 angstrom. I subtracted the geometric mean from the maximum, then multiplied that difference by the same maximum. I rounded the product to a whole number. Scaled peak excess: 37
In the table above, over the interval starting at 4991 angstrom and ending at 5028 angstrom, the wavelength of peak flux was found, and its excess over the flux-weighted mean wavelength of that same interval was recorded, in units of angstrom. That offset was -2.2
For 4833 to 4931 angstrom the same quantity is 14.6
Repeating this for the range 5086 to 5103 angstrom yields -4.9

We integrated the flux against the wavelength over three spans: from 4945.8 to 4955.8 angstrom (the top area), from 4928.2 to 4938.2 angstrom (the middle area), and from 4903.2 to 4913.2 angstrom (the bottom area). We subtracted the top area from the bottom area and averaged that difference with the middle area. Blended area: 75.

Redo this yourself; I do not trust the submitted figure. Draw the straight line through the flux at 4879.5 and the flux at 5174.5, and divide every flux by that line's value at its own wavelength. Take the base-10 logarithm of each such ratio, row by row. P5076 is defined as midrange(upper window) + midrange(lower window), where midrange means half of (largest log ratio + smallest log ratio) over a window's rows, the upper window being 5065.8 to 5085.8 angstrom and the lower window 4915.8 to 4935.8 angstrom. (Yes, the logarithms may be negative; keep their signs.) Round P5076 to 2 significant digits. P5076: 0.11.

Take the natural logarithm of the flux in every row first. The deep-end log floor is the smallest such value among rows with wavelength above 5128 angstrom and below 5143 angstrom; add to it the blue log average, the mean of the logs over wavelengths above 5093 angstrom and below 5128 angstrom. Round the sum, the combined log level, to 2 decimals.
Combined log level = 5.33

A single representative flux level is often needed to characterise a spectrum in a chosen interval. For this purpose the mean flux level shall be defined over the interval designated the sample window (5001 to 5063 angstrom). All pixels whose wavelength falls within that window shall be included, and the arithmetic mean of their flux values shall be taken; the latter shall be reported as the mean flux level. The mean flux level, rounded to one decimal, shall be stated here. 14.7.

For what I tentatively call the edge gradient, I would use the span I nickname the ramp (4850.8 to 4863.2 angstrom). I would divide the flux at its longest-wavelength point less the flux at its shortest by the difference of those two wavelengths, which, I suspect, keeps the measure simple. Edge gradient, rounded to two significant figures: -0.13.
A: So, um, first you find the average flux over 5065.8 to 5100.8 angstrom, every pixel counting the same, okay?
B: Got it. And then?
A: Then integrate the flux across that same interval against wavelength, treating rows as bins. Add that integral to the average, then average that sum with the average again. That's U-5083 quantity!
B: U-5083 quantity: 271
